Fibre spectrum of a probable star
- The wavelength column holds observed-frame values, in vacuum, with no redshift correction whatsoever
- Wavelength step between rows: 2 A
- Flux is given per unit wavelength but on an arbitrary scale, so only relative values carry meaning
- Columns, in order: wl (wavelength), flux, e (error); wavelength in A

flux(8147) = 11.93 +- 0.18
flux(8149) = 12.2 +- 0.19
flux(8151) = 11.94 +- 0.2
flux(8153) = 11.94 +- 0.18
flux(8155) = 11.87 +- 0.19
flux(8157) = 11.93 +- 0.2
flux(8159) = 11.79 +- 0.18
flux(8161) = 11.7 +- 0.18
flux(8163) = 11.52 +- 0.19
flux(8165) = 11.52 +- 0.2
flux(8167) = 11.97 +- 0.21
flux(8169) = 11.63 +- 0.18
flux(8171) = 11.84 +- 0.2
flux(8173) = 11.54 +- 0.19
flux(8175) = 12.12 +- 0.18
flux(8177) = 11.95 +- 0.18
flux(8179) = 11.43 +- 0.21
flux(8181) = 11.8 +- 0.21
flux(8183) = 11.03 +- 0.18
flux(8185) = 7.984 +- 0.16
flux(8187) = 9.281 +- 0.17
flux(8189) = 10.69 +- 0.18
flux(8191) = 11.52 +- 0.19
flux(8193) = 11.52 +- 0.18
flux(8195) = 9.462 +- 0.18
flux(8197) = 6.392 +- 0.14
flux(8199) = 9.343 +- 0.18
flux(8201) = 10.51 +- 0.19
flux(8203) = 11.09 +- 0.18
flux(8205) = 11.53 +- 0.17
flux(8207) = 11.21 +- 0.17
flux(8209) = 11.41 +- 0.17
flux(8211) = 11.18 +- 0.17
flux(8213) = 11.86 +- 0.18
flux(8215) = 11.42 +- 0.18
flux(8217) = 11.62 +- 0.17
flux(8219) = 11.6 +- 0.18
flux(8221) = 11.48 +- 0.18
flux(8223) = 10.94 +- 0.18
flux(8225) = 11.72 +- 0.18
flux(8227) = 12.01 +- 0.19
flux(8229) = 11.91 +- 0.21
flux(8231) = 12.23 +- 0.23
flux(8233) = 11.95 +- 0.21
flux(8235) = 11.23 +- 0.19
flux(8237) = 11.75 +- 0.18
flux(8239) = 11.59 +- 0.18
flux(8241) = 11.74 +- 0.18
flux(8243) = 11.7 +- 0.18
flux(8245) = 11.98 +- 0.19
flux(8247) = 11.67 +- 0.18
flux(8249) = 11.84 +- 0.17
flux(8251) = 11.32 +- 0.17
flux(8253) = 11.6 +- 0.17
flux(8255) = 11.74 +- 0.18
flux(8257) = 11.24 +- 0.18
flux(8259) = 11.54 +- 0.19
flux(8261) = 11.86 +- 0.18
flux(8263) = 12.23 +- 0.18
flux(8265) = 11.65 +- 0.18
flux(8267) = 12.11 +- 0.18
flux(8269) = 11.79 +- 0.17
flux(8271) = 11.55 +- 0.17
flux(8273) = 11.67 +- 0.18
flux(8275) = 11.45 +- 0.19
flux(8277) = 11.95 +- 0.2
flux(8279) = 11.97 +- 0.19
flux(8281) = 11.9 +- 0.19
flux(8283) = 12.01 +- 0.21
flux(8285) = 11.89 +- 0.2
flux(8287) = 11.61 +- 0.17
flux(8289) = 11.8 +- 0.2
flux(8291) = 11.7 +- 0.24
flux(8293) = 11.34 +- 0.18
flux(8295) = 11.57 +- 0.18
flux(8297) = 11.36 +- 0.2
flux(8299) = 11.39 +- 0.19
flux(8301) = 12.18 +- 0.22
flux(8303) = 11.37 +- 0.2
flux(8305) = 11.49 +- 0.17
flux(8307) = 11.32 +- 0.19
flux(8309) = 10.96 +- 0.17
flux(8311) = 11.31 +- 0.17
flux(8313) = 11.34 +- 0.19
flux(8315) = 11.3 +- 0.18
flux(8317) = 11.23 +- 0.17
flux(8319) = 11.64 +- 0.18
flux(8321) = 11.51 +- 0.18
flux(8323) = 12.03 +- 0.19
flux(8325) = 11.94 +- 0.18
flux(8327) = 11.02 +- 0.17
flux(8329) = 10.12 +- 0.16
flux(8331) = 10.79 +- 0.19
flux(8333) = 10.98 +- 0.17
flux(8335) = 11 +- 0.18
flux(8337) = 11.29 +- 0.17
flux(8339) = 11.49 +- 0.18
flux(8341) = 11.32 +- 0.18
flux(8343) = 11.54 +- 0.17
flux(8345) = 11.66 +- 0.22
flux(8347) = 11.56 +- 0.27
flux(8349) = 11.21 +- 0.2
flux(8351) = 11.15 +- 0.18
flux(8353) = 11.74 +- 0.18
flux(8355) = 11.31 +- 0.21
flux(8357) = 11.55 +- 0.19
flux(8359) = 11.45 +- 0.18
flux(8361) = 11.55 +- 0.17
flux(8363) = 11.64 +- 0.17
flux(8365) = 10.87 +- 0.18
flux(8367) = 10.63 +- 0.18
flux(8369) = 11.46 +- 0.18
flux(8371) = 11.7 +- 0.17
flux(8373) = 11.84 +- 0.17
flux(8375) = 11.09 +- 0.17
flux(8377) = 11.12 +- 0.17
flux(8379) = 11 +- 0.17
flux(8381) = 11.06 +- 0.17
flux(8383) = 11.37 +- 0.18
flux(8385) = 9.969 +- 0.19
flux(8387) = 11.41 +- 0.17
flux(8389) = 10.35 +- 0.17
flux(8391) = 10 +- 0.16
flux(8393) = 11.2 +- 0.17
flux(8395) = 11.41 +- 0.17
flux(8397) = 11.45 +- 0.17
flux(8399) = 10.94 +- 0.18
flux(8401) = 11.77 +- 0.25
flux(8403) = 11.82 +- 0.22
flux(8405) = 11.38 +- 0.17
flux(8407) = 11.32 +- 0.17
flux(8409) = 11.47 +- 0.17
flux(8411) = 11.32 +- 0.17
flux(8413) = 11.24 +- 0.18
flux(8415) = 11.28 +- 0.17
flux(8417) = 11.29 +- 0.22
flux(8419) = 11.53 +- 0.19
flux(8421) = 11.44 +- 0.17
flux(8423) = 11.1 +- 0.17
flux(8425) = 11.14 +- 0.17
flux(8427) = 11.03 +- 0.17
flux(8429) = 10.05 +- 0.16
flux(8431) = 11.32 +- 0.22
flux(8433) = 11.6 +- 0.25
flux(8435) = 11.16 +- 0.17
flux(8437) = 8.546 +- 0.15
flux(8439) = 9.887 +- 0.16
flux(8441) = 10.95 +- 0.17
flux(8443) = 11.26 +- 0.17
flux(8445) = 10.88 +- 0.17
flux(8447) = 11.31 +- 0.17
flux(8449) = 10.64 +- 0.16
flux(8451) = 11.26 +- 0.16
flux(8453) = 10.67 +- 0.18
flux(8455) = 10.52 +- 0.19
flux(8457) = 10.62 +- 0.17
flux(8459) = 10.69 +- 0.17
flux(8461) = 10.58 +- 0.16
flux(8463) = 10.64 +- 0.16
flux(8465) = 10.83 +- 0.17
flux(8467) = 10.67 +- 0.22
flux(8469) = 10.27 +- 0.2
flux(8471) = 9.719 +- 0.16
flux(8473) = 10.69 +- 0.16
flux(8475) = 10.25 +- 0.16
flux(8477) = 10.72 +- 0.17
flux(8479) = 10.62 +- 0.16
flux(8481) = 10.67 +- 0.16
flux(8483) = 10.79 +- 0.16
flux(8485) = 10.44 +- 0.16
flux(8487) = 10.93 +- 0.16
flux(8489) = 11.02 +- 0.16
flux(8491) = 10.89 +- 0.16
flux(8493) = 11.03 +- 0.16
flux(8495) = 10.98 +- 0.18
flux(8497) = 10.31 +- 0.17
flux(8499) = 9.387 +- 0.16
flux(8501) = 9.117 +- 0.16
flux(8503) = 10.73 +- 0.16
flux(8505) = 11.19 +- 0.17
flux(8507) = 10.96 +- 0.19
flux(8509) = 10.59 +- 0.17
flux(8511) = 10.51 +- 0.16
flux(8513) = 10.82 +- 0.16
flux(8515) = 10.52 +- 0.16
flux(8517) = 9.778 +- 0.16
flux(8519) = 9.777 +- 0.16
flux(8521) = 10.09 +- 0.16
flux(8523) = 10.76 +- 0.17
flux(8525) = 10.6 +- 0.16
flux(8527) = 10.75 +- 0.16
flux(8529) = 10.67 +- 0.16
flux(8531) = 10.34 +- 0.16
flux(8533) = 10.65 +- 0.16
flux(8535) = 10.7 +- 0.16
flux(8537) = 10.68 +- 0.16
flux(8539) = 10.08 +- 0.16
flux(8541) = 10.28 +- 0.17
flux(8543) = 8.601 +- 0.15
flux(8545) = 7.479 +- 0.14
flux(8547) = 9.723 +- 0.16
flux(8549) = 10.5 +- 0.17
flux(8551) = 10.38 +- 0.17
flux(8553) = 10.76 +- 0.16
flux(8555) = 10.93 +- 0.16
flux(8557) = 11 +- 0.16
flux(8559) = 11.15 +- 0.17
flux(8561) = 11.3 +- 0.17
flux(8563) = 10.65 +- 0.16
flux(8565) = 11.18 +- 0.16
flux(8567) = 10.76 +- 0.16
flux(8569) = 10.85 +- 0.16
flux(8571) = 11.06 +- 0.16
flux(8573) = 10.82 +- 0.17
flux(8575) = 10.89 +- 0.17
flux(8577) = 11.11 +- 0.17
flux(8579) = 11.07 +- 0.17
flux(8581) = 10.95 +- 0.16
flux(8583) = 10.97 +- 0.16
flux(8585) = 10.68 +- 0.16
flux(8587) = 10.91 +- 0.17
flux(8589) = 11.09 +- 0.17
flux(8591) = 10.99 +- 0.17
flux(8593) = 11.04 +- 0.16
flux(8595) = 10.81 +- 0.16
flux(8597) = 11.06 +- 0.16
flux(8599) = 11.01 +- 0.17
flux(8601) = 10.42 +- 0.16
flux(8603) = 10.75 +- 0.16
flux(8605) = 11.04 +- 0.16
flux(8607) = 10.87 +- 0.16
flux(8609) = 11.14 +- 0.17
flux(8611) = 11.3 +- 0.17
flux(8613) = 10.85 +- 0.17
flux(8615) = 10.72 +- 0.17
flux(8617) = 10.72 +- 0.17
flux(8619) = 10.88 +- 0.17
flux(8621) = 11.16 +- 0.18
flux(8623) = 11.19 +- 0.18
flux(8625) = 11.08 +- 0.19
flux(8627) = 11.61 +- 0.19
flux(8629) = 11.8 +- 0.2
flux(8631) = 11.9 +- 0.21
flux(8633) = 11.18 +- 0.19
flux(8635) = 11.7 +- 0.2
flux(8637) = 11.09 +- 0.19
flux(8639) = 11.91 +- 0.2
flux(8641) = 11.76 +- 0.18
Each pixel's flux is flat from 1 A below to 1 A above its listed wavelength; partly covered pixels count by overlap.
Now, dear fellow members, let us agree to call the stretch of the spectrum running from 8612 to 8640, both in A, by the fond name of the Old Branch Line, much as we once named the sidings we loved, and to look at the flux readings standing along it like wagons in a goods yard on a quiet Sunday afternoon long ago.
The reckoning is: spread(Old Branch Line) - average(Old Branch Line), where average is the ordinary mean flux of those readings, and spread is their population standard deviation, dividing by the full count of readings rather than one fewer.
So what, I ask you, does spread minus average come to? -10.9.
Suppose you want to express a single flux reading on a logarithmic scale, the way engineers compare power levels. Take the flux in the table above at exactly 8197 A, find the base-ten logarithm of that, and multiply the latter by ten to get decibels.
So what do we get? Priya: 8.06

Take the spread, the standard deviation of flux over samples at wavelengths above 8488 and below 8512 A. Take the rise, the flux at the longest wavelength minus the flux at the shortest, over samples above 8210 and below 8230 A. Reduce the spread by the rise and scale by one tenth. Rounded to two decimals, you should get -0.01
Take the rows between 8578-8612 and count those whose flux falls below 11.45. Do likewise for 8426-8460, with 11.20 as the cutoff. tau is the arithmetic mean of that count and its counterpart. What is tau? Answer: 14.5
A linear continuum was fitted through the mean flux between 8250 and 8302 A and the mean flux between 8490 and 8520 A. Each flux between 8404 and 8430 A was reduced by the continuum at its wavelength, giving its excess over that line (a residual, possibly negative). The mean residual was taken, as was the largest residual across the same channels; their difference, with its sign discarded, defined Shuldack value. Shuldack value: 0.34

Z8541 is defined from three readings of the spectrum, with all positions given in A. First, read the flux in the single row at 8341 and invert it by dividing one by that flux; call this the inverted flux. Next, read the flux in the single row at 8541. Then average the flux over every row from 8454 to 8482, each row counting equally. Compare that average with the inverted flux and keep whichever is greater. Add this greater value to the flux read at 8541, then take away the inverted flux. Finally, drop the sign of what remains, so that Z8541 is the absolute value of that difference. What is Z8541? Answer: 20.7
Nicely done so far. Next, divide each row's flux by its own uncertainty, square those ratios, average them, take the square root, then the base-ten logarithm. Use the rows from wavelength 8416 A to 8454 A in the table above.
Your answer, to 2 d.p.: 1.79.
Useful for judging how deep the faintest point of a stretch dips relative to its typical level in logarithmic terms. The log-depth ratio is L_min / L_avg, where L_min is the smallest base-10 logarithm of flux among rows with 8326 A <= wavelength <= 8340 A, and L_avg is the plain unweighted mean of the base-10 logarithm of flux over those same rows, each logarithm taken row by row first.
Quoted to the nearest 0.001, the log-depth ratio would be 0.967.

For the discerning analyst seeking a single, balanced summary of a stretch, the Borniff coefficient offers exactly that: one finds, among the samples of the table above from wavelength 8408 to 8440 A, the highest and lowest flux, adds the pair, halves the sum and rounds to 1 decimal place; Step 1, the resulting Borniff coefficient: 10.1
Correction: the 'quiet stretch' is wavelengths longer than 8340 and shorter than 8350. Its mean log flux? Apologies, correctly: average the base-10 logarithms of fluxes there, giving 1.06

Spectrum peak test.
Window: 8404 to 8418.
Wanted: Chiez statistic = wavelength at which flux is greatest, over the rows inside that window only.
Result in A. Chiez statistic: 8409 A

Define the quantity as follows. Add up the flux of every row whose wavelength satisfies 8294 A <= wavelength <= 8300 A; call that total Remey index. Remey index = 34.3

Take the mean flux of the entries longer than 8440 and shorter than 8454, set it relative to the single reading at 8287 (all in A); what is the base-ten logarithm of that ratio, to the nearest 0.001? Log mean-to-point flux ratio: -0.024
